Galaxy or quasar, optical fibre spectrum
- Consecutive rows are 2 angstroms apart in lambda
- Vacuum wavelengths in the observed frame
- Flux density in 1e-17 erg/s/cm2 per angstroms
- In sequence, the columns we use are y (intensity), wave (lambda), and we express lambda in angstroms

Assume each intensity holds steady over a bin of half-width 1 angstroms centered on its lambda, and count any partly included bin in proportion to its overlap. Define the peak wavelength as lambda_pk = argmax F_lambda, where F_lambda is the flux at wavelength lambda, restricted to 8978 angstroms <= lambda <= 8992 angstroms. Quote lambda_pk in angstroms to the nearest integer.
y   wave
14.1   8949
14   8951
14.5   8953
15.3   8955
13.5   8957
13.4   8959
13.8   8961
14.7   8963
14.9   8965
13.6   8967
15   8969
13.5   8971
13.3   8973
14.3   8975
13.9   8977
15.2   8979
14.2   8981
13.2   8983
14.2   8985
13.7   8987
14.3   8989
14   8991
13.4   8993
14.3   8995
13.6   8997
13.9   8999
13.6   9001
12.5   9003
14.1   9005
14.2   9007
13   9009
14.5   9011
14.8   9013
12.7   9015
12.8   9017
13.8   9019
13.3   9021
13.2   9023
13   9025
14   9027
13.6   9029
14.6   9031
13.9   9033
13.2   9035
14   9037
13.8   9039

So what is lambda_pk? 8979 angstroms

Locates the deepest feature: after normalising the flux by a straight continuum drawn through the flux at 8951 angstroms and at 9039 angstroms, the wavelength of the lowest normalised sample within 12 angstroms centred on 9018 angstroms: 9015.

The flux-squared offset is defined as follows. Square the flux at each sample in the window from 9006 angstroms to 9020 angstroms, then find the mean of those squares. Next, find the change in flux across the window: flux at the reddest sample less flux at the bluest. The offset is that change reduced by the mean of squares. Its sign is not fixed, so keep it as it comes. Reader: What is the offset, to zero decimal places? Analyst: -188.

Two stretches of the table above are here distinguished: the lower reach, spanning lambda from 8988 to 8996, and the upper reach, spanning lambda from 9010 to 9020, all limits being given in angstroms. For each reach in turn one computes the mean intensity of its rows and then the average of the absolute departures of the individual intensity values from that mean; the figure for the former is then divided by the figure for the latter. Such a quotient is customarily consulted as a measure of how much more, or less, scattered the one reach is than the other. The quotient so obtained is 0.39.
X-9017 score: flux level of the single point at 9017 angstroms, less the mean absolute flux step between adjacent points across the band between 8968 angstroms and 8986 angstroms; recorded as 11.9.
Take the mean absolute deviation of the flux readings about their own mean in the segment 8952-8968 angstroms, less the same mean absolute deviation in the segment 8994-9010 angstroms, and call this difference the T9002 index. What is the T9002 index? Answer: 0.16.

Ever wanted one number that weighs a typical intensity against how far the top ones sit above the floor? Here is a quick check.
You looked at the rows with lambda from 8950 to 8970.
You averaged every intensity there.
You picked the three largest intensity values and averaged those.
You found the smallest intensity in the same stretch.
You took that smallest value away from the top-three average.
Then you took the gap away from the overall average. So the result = 12.6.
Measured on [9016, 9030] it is 12.4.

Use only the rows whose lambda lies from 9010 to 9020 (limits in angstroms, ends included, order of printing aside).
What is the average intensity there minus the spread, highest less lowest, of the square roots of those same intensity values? 13.4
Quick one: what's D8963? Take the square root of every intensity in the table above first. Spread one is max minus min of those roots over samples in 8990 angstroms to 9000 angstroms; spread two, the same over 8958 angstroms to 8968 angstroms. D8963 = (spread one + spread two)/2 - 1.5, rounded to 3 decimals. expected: -1.340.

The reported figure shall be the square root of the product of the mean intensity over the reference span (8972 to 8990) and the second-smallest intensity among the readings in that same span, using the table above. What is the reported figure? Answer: 13.7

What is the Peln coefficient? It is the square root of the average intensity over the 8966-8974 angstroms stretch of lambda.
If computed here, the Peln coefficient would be 3.72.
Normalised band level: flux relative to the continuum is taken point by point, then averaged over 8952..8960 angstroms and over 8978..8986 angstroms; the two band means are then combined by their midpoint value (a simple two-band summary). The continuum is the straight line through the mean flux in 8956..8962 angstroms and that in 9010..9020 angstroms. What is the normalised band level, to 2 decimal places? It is 1.04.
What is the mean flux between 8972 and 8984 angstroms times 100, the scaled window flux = 1402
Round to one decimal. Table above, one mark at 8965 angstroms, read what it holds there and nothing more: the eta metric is 14.9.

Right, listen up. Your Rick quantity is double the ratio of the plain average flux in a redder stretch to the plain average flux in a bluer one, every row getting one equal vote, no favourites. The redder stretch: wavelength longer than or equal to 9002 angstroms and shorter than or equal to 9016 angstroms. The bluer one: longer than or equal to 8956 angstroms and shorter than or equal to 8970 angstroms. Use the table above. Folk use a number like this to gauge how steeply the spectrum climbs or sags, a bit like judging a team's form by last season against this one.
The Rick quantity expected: 1.94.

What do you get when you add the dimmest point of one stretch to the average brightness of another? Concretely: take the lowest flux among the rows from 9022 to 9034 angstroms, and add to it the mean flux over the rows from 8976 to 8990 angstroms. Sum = 27.1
